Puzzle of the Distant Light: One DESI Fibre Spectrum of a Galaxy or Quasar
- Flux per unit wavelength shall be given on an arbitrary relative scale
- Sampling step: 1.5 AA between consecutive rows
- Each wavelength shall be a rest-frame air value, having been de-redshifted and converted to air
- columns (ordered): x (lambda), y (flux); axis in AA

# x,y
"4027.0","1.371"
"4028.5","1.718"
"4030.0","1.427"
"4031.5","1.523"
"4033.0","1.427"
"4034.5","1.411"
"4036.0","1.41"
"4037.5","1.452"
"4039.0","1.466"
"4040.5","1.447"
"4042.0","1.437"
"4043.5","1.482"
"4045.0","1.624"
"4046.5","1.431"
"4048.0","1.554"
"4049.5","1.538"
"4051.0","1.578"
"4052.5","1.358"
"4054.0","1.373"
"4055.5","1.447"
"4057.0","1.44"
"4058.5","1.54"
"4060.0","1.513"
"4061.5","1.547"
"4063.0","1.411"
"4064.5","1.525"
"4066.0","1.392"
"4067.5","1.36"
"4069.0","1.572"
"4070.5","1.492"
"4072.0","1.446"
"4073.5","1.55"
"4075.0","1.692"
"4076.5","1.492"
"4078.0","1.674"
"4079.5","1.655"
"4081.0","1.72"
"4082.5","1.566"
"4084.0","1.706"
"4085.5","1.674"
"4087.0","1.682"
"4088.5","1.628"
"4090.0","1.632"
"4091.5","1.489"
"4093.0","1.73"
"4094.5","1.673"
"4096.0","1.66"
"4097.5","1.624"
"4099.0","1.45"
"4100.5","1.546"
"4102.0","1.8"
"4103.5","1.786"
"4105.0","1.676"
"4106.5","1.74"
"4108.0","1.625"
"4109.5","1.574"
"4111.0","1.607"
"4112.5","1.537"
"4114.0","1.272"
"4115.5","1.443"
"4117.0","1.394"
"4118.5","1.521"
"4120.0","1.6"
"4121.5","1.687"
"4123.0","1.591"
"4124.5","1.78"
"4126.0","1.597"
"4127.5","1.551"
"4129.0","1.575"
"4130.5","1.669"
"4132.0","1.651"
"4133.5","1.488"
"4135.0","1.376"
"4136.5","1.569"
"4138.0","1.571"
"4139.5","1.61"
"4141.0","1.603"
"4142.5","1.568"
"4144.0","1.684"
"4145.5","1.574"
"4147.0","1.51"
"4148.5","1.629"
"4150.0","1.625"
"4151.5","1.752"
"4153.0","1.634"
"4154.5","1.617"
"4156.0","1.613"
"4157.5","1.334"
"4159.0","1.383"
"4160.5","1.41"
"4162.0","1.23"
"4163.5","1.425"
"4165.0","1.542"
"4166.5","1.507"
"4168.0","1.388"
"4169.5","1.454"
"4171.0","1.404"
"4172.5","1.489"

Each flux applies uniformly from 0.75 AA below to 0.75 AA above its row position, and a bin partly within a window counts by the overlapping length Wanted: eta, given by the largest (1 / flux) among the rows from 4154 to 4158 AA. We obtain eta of 0.75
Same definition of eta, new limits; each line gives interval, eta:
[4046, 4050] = 0.70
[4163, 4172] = 0.72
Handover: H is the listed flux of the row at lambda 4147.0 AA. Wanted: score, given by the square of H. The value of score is 2.28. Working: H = 1.51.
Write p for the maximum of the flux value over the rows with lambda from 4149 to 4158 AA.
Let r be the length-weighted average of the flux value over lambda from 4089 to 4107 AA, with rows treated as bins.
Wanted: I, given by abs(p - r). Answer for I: 0.10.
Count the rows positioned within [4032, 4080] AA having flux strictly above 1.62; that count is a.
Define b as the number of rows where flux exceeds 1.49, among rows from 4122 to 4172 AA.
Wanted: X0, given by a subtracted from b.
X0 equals 19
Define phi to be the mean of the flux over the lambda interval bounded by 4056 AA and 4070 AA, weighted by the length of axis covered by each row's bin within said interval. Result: 1.48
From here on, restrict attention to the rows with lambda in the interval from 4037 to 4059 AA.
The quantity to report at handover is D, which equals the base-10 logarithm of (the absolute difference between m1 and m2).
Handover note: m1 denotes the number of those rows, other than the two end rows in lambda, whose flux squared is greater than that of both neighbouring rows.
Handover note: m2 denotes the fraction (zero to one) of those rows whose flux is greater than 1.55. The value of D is 0.7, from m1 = 5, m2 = 0.20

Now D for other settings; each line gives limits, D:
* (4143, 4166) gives 0.4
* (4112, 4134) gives 0.5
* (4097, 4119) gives 0.5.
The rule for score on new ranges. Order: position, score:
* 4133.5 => 2.21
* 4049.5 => 2.37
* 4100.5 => 2.39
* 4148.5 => 2.65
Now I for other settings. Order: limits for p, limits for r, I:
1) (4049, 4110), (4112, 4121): 0.33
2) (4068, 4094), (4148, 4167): 0.22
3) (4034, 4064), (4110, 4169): 0.08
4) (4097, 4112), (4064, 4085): 0.24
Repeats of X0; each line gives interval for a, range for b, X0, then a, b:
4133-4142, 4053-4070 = 5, 0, 5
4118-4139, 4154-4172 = 0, 4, 4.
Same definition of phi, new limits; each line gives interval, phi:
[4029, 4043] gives 1.45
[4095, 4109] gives 1.66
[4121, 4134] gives 1.62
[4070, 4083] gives 1.59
